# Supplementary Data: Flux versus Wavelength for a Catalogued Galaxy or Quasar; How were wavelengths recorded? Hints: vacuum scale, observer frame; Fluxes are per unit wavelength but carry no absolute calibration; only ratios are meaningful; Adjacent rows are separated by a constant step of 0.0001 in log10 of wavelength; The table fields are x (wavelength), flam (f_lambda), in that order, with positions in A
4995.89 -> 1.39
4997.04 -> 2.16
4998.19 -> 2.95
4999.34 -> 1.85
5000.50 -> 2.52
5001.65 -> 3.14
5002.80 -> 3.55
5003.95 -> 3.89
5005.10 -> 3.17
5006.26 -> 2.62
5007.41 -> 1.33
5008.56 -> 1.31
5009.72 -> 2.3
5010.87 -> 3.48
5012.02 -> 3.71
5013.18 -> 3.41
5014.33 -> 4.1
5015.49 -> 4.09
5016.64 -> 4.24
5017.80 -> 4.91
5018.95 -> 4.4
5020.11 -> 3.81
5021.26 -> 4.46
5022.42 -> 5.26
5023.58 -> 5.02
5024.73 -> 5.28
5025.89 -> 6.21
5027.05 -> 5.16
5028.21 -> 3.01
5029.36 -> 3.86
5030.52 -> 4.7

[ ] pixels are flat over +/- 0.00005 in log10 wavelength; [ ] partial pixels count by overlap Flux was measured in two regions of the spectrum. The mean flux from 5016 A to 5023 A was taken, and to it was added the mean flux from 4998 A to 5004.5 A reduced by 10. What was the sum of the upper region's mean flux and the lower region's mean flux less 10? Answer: -2.5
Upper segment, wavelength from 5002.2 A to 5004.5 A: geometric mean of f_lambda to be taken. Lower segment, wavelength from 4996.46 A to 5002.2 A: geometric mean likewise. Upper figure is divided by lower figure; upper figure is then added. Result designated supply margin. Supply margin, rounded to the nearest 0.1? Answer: 5.2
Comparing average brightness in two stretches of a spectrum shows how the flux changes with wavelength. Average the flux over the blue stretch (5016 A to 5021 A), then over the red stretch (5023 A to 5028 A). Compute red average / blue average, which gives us 1.2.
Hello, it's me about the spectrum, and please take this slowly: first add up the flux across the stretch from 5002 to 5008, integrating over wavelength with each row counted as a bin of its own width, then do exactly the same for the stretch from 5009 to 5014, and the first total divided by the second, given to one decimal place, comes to 1.1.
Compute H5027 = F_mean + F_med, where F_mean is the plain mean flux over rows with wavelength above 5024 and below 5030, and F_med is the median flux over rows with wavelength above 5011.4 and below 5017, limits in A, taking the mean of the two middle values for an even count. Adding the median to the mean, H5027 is 8.8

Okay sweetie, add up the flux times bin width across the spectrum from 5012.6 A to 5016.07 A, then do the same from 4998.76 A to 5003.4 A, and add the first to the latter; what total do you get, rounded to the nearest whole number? 26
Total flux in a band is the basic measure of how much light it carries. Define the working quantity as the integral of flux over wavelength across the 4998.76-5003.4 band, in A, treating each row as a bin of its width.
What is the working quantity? 13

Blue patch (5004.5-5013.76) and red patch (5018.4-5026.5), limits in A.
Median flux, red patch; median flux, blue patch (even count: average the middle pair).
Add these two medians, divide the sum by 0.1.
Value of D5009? 79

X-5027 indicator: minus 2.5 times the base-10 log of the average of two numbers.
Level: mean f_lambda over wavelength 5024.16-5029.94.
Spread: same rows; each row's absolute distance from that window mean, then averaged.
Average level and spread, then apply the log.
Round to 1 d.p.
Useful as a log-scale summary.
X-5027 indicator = -1.1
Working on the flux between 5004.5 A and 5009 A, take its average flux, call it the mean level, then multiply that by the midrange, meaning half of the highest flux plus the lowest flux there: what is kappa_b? 5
